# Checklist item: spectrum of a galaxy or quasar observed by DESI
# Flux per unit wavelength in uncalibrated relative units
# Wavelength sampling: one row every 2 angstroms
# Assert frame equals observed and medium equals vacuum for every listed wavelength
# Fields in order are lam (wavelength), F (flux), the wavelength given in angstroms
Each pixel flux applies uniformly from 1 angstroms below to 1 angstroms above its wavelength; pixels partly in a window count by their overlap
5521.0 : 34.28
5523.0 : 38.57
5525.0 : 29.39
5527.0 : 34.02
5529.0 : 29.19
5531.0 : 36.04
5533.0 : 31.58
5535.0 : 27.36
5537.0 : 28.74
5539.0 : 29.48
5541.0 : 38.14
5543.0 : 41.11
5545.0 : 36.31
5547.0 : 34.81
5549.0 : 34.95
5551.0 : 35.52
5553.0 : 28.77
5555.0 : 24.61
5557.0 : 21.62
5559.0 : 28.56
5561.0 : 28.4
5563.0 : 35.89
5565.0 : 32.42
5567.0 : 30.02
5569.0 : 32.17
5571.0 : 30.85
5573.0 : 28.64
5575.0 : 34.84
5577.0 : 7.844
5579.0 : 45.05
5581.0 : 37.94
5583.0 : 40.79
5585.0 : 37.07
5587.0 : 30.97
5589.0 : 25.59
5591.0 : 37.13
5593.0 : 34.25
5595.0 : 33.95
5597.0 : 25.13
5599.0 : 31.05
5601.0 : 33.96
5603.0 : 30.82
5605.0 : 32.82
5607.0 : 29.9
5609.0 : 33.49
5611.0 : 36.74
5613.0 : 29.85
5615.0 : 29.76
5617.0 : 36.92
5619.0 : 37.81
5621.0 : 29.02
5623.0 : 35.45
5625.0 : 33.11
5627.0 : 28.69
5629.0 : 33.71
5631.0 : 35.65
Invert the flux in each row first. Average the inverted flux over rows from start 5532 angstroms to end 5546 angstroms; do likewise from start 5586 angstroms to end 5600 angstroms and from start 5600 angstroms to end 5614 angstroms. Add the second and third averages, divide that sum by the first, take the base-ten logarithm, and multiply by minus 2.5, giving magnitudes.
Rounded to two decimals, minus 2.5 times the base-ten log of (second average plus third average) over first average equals -0.79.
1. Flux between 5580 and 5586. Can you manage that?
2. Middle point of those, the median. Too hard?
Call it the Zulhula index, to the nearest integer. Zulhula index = 38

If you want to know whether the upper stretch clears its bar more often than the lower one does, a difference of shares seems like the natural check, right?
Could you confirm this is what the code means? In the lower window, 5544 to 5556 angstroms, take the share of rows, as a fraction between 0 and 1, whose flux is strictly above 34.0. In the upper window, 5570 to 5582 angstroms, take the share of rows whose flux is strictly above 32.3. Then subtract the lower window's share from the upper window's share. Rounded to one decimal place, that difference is -0.2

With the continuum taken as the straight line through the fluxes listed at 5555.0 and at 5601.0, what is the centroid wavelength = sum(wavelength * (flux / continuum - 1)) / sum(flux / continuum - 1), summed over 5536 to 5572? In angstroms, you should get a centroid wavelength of 5548.4 angstroms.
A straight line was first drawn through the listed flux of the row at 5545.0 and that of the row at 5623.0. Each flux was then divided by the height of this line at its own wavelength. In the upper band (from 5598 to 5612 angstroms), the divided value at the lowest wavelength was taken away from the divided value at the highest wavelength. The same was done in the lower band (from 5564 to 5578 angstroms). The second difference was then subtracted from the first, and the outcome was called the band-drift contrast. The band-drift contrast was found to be 0.8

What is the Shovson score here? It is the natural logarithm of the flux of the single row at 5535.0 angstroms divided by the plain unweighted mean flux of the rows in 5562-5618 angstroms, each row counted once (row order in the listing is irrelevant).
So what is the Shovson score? -0.17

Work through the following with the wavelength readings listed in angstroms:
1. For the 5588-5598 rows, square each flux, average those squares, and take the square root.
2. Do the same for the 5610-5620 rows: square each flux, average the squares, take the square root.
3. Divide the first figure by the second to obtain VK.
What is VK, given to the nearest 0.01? 0.92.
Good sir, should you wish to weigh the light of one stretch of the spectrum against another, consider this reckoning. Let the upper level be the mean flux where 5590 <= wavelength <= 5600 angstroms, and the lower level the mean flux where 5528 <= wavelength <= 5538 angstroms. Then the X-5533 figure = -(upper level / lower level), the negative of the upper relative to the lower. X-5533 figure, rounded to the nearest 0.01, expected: -1.06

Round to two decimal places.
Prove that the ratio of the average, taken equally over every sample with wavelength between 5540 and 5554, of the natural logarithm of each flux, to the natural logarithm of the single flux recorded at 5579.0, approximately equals 0.94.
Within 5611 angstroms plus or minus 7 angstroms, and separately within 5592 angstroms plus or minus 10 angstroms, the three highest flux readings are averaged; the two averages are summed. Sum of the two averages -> 74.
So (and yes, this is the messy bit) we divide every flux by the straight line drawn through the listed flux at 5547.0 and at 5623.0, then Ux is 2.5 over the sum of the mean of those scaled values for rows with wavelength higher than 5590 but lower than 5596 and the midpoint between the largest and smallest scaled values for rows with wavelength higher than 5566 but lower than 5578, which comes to 1.56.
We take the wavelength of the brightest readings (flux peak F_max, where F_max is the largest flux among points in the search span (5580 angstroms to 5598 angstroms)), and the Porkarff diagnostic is 5583.0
